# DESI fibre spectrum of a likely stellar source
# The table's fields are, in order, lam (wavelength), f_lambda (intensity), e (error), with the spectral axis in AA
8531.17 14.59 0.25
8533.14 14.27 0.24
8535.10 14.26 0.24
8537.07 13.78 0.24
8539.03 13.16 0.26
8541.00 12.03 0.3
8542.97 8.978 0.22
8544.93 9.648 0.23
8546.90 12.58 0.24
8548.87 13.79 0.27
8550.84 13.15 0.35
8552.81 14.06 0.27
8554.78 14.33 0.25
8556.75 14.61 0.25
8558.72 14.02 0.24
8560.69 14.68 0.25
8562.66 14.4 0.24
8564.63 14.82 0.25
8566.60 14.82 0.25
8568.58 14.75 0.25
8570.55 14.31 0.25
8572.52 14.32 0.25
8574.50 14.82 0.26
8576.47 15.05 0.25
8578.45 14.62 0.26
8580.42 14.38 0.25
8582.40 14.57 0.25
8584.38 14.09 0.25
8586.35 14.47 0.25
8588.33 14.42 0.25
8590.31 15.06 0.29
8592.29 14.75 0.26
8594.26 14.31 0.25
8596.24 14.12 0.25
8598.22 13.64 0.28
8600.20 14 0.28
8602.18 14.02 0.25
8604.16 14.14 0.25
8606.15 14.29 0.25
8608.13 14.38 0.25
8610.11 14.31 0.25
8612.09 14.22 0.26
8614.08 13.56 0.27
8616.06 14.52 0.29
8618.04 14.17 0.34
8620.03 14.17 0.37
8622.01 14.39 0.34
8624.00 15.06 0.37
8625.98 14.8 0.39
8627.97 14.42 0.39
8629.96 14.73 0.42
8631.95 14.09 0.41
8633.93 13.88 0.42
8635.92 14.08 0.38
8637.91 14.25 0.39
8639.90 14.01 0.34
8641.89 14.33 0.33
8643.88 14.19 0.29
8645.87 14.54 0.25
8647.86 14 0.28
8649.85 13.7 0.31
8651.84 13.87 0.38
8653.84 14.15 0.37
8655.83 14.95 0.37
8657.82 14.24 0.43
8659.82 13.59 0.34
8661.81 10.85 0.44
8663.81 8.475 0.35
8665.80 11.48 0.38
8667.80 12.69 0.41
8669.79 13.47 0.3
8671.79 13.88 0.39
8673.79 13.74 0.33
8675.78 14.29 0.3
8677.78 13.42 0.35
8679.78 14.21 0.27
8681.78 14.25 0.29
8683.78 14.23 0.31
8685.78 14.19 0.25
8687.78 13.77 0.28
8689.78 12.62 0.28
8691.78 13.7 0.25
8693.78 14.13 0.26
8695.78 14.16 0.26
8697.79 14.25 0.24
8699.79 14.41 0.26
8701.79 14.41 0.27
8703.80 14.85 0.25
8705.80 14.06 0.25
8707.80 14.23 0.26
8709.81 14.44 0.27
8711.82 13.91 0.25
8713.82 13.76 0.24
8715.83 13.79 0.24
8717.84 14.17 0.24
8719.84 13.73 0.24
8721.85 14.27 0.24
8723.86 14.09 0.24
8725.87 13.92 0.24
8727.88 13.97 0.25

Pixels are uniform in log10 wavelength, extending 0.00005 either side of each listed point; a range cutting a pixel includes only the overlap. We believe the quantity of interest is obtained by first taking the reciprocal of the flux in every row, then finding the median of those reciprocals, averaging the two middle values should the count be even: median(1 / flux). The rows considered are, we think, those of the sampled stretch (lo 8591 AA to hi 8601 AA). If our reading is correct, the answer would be 0.0708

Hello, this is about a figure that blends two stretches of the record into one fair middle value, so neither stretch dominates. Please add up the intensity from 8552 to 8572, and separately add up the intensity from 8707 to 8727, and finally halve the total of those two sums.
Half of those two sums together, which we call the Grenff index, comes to 143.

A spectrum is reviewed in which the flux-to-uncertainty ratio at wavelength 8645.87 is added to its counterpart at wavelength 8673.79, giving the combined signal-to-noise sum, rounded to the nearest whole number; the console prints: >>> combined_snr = 100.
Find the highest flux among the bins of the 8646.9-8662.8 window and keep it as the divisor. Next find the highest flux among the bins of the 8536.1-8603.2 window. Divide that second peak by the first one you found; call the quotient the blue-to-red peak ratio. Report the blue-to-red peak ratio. 1.01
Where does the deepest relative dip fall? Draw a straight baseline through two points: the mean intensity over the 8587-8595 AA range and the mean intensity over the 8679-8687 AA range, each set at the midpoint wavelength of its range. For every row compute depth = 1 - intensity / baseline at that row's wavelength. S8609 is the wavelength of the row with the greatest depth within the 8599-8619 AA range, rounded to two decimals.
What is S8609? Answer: 8614.08 AA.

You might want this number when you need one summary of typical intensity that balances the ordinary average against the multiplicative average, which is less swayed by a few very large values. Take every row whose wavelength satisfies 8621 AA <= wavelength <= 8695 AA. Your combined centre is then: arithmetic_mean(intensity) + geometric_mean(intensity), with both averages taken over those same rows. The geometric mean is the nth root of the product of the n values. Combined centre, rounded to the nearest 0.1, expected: 27.4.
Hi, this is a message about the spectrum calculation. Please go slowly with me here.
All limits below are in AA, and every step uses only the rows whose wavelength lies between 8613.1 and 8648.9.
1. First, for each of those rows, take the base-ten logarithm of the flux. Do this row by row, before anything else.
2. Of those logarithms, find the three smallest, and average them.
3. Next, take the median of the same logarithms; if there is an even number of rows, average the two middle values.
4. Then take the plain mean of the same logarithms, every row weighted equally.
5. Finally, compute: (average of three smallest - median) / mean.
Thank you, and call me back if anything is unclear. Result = -0.011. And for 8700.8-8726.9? -0.009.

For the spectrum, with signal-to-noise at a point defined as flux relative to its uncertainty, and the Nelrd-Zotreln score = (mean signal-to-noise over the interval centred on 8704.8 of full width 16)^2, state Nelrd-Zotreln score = 3131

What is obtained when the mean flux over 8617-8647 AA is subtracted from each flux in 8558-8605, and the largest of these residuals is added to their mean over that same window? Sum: 0.82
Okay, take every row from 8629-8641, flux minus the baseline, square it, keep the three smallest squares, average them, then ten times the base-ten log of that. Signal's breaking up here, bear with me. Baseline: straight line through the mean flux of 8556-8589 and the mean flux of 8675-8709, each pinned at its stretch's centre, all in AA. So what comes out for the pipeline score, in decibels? -15.2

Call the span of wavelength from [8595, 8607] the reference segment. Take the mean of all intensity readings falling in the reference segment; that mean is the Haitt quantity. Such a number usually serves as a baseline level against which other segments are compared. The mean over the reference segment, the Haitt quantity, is 14.0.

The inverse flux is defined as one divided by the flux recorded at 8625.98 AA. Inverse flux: 0.068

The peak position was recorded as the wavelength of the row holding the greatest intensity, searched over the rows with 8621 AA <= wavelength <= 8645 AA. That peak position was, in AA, 8624.00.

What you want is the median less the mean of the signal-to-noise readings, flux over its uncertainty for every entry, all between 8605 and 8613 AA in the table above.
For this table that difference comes 0.5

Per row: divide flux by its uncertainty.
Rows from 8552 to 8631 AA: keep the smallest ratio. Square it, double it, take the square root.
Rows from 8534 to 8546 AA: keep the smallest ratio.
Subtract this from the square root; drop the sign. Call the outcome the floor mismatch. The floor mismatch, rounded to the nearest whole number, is 9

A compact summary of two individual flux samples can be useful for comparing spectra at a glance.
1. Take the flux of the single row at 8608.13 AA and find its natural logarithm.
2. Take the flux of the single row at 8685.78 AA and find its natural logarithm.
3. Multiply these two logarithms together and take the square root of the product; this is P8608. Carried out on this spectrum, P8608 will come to 2.66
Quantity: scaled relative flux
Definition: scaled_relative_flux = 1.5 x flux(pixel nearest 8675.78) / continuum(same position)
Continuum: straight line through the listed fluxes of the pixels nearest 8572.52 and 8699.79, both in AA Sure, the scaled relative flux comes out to 1.49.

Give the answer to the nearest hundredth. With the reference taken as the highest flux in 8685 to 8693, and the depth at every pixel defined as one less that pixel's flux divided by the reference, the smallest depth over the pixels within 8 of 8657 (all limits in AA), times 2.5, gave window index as -0.13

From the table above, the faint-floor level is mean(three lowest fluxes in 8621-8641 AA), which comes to 14.0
